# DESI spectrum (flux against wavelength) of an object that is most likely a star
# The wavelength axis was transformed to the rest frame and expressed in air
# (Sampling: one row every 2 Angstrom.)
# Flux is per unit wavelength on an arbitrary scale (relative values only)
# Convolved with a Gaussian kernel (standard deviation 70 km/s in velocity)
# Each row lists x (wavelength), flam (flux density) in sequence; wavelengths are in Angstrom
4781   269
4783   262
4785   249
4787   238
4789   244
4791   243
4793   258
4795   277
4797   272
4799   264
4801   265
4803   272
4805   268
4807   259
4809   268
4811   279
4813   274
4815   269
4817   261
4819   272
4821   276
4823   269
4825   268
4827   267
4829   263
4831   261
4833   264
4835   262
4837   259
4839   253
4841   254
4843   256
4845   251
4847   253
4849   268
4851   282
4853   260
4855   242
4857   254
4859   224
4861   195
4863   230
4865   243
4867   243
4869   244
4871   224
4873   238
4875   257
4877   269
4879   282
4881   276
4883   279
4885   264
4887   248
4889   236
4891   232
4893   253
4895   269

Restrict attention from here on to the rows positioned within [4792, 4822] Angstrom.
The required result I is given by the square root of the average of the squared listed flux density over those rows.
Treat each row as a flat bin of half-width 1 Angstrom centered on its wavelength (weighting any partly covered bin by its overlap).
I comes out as 269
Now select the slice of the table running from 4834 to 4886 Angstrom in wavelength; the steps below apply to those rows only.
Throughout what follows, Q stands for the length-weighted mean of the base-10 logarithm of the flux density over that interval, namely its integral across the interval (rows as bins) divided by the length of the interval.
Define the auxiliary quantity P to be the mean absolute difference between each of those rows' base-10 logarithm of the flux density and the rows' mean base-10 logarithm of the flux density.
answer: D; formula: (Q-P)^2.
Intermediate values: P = 0.026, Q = 2.401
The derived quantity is 5.6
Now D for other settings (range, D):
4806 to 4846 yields 5.8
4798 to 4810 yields 5.9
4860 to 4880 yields 5.5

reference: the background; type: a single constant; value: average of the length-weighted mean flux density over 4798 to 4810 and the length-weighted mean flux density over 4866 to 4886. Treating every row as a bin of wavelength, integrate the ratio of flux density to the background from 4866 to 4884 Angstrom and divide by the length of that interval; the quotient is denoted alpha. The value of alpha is 0.98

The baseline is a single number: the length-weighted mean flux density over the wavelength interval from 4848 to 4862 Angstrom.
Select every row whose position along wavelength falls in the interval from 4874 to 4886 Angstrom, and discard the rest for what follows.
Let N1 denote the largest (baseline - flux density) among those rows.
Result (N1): -11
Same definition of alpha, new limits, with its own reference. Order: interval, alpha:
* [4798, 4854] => 1.01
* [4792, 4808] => 1.02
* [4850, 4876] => 0.92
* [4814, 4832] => 1.02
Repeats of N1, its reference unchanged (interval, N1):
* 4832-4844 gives -7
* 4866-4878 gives 22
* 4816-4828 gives -15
